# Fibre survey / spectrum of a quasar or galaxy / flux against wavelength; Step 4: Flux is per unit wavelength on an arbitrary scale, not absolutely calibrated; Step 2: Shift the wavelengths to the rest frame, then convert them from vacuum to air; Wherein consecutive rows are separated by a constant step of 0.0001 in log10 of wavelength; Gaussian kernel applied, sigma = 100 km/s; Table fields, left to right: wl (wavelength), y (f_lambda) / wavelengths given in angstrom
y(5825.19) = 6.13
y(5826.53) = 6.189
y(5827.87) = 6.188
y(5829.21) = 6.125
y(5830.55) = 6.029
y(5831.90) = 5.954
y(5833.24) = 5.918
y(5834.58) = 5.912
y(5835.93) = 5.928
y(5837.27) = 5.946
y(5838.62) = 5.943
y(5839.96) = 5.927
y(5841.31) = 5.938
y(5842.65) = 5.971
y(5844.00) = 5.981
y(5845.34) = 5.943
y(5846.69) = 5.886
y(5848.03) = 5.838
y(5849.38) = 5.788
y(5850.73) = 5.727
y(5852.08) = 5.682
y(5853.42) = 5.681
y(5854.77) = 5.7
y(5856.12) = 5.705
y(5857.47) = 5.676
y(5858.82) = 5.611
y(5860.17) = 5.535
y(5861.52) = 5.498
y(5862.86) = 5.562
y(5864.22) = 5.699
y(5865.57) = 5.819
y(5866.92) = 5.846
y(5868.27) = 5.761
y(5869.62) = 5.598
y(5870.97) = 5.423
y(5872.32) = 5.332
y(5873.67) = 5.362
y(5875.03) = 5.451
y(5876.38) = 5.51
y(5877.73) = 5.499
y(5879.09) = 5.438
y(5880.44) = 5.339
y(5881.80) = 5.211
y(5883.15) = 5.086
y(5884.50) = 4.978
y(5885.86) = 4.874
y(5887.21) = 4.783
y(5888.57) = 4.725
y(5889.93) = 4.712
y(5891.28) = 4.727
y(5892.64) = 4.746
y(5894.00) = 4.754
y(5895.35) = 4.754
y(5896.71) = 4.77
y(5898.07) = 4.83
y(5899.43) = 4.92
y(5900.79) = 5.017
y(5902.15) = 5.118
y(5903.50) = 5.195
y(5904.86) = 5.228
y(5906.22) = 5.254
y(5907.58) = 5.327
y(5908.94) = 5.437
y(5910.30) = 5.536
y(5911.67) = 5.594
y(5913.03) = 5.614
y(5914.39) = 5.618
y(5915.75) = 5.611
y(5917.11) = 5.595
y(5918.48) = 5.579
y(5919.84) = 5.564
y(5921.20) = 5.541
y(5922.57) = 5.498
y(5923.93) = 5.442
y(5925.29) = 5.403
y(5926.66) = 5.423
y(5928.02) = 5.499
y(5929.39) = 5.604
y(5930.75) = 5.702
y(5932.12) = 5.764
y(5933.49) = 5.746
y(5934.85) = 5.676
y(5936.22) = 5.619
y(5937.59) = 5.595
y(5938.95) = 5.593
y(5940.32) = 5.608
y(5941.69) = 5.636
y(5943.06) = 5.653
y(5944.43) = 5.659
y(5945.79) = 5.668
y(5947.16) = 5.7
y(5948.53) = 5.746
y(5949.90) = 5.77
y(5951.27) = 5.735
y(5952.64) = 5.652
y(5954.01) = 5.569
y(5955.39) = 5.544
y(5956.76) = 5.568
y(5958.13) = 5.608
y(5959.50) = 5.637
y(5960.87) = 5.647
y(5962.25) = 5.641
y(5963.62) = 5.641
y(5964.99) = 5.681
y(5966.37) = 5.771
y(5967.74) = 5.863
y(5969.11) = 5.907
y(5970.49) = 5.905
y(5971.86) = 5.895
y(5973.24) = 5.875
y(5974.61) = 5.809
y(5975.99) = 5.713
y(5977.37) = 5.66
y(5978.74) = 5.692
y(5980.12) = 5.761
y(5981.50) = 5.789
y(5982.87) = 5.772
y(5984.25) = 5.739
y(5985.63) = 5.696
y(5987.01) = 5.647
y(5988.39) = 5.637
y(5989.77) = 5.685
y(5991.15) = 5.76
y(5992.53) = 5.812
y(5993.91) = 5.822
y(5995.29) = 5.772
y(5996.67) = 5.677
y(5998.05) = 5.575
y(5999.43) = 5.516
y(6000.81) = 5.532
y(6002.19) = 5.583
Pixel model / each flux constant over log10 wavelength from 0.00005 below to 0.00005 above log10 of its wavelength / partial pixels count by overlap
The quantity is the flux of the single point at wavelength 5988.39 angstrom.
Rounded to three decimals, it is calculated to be 5.637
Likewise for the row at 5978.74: 5.692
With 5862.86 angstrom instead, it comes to 5.562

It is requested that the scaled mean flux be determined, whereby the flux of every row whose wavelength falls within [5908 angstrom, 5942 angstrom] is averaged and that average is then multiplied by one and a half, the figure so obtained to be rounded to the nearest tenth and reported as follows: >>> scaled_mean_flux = 8.4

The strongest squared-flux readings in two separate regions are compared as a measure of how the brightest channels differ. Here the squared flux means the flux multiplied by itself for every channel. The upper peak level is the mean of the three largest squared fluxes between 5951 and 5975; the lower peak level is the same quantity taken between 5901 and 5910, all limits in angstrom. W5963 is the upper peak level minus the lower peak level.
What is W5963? 6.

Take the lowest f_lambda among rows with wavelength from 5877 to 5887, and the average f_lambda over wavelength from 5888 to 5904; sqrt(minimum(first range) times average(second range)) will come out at 4.86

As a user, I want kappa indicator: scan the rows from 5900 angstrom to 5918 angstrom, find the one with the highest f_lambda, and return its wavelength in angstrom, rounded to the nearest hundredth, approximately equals 5914.39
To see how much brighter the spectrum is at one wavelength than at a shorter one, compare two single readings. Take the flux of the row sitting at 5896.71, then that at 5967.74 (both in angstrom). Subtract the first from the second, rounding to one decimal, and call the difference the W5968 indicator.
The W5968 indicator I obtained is 1.1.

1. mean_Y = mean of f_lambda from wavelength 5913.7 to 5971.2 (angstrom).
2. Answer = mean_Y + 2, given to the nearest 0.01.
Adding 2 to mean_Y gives 7.64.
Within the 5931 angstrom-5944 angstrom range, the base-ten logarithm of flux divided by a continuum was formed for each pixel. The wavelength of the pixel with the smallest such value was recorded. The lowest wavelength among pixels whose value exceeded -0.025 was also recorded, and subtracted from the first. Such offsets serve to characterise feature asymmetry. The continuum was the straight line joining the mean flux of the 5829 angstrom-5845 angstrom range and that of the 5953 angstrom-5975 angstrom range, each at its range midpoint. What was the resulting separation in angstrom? 5.5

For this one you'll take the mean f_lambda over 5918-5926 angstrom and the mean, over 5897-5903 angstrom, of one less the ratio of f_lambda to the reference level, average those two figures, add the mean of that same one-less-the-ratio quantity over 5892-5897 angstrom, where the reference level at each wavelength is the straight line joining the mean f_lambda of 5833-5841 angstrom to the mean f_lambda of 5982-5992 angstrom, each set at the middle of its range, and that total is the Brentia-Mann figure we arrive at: 3.01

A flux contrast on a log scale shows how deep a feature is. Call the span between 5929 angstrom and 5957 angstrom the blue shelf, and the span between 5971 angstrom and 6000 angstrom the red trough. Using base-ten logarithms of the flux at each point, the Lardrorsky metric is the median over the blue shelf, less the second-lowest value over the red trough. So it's 0.006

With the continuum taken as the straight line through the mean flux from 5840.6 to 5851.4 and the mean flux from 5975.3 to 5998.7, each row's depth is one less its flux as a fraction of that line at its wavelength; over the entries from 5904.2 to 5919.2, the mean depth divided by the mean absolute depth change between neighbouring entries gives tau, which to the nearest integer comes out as 7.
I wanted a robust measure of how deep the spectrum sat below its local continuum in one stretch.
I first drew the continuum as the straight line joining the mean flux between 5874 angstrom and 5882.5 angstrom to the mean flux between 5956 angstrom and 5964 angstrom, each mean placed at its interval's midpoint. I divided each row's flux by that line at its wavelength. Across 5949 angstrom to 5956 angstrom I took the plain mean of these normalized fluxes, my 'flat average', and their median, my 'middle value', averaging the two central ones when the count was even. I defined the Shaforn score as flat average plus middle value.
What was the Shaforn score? 2.02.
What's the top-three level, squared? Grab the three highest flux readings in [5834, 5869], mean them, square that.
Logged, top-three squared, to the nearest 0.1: 35.6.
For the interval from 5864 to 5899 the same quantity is 33.7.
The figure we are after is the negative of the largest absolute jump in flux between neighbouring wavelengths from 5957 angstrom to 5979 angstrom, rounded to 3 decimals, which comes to -0.096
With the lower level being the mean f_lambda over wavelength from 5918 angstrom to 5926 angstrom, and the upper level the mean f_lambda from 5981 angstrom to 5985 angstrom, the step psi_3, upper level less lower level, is 0.3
